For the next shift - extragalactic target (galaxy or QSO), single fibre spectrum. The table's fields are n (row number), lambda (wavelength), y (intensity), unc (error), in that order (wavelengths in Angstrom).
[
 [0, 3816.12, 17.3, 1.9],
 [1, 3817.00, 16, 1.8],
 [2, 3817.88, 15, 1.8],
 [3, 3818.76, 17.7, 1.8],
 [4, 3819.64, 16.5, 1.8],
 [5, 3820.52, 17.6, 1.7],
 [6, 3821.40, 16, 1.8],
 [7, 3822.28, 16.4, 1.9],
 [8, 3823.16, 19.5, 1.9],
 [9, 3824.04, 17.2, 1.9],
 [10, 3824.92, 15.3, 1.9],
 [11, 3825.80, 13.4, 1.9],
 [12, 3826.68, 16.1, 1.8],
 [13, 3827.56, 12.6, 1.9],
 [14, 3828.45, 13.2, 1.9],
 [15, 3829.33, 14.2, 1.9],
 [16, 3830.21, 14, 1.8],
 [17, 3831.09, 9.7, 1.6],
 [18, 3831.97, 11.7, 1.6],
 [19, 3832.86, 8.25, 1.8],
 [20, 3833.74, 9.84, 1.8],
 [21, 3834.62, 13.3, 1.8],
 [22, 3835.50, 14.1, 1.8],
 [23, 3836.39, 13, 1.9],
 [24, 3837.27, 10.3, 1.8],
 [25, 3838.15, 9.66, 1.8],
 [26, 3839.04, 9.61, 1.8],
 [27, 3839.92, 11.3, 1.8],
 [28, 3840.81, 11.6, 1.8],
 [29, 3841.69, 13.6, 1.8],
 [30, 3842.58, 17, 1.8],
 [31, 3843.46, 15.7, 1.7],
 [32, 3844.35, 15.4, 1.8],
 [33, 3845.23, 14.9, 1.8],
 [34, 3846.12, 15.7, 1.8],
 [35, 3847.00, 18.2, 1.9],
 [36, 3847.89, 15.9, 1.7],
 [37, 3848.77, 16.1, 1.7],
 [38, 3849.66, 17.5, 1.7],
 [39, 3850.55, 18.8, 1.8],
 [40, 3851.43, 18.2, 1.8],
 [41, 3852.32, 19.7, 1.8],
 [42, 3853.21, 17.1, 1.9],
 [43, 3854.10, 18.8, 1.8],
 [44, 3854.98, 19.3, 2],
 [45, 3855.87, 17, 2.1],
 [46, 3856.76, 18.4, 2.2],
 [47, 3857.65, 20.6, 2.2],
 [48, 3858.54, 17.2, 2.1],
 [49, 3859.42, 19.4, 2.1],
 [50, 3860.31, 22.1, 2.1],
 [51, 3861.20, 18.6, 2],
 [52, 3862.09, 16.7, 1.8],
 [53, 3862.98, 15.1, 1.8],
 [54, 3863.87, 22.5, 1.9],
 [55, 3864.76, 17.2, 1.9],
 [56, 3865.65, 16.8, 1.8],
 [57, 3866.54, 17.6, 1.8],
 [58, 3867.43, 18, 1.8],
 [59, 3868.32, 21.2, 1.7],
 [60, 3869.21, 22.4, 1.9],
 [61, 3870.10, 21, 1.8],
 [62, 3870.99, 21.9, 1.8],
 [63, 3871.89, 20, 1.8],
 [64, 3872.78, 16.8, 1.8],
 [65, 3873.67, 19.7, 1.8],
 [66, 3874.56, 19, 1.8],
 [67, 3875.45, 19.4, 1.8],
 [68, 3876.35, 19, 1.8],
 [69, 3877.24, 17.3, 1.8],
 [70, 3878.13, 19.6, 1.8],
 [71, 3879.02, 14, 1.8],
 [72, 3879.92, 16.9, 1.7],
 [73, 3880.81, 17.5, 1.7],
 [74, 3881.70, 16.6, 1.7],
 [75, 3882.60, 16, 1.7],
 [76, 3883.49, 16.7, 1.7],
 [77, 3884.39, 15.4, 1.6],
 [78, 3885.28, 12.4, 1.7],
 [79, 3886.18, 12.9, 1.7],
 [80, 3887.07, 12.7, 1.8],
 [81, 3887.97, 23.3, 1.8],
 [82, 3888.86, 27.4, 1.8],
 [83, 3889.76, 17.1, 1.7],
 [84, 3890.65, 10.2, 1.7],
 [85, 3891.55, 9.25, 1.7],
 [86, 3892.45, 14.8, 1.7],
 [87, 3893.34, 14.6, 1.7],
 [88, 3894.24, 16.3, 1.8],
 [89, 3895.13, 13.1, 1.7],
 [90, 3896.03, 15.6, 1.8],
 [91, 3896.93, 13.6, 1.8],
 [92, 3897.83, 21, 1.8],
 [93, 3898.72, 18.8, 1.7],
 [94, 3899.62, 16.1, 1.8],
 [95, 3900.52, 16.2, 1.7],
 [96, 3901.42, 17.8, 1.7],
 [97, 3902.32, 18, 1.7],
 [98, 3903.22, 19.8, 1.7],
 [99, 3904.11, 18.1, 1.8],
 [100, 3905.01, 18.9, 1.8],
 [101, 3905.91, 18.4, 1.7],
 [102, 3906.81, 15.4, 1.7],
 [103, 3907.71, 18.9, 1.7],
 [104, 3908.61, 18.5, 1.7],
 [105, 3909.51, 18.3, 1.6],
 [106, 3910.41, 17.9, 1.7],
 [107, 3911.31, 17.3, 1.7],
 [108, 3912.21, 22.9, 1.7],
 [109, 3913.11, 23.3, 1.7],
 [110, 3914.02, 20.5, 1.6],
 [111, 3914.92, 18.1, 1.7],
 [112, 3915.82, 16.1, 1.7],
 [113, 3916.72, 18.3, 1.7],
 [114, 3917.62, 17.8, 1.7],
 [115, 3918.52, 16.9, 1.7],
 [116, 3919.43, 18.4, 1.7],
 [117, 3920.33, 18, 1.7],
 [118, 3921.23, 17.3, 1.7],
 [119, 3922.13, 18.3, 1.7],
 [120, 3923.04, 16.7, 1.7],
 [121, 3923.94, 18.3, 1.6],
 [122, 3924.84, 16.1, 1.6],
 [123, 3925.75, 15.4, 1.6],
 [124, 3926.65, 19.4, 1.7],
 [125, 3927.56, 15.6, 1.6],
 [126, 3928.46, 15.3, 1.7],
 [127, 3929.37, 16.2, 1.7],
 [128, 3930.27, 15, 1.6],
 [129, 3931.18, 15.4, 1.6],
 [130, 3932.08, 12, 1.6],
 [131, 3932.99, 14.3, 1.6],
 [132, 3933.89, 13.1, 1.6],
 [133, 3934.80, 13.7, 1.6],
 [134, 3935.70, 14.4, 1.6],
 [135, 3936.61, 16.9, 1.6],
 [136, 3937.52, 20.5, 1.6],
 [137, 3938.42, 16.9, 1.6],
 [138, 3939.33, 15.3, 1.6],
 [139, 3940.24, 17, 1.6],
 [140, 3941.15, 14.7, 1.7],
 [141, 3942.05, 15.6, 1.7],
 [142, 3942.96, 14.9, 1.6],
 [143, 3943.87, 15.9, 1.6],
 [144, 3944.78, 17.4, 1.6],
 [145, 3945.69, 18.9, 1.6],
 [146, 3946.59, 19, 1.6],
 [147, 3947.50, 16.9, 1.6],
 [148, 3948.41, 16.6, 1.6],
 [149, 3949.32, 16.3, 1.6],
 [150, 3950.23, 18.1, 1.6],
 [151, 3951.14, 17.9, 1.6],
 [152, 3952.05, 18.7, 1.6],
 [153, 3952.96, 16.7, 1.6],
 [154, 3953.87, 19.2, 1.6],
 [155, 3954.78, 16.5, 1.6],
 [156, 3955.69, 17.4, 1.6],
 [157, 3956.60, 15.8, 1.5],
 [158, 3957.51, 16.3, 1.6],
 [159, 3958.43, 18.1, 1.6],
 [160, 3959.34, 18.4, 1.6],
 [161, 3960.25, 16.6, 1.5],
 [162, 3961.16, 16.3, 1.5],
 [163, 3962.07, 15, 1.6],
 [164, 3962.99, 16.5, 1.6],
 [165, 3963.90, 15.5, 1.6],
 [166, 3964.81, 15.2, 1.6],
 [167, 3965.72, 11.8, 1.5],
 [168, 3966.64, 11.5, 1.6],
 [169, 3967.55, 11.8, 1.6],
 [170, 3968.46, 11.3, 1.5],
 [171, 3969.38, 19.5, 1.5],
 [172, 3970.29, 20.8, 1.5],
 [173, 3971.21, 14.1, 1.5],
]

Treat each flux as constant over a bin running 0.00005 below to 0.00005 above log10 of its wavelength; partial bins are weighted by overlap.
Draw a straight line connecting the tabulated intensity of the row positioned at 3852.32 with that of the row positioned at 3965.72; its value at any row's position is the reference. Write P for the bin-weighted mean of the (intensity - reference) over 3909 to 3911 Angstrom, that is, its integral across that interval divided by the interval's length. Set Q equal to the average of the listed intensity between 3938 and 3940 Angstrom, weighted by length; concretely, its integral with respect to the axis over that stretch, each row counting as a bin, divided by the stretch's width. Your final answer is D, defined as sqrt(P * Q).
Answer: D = 6.2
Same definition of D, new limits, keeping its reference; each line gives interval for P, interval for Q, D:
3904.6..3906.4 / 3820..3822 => 6.6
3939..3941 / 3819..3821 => 6.4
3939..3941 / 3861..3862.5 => 6.5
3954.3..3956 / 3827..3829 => 7.6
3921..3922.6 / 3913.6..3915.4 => 7.6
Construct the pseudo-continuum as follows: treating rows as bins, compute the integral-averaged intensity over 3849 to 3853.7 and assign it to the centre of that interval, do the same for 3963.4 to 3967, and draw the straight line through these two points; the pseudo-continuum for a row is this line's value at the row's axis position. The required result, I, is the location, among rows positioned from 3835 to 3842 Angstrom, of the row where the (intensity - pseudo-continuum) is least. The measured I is 3839.04 Angstrom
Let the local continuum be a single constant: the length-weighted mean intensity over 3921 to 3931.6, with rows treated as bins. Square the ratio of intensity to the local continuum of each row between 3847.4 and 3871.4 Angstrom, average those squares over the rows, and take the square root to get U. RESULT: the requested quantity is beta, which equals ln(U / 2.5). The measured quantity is -0.79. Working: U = 1.14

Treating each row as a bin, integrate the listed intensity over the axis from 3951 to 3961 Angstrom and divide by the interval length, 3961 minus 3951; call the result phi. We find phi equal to 17.4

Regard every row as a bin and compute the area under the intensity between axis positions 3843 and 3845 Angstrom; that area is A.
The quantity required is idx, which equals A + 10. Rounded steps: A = 31.1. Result 41.1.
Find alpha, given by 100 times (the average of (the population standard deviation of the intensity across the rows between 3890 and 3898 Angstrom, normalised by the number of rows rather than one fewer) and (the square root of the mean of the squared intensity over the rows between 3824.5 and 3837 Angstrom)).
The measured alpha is 810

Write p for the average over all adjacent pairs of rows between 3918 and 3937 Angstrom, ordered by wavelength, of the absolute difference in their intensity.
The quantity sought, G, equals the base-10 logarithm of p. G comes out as 0.19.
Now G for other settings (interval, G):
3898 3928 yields 0.21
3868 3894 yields 0.41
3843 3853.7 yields 0.10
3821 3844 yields 0.27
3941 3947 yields -0.02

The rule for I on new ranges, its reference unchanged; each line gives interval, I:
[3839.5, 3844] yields 3839.92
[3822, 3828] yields 3827.56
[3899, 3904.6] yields 3899.62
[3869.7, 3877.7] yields 3872.78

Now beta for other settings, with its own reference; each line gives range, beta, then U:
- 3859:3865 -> -0.78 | 1.15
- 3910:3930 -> -0.83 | 1.09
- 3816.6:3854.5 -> -1.01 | 0.91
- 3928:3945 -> -0.98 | 0.94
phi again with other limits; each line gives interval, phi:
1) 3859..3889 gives 18.2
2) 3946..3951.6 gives 17.5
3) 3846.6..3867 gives 18.2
